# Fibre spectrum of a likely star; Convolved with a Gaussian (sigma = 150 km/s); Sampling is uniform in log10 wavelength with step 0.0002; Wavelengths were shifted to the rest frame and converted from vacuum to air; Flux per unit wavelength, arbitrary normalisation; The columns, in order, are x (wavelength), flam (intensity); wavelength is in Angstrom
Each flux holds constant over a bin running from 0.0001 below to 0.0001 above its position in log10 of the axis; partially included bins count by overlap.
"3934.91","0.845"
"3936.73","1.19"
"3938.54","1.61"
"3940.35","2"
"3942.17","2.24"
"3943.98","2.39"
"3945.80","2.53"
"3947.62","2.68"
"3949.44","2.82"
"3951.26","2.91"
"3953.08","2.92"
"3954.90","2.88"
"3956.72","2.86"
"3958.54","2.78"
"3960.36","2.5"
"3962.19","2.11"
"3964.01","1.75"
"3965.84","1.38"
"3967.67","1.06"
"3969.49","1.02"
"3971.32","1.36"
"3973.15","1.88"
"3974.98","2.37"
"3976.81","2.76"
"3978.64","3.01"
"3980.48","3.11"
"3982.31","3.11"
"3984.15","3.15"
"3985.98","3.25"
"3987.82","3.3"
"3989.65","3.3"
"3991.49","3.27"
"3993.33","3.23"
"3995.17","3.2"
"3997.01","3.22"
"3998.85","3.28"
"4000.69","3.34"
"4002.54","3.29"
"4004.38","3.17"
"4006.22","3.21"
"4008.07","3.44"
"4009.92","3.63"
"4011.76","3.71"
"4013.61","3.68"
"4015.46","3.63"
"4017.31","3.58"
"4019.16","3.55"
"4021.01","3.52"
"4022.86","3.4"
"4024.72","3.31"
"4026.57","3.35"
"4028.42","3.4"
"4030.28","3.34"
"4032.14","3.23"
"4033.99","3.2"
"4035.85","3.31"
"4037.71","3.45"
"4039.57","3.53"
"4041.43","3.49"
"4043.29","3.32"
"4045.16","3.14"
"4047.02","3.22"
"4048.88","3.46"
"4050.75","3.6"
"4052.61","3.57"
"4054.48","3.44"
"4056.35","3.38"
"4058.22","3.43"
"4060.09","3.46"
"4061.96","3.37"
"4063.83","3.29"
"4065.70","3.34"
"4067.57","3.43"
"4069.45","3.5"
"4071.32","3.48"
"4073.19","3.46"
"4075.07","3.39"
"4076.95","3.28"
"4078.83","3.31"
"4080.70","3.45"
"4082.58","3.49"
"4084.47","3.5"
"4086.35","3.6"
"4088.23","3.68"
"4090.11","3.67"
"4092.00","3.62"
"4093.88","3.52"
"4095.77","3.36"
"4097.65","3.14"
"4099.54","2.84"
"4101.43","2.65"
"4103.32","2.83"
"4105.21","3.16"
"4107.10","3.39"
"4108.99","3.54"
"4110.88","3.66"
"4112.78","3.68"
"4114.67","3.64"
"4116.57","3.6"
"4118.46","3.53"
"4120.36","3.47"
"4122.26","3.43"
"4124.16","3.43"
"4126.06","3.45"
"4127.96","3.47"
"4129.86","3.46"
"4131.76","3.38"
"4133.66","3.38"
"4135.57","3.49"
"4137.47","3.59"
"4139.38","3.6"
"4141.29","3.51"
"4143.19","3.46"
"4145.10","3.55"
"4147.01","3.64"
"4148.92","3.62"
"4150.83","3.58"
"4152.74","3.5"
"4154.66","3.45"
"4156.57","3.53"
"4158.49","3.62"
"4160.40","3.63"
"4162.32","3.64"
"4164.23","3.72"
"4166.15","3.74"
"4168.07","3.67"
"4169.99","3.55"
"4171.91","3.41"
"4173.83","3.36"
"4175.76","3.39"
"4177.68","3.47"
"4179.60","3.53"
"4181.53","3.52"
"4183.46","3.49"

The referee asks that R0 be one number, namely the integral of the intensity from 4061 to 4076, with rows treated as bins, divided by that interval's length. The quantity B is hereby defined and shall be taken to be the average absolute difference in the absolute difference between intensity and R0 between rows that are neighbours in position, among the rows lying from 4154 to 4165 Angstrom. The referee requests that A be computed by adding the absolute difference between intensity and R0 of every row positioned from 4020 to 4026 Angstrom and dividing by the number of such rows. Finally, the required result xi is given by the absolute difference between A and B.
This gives 0.02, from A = 0.07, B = 0.054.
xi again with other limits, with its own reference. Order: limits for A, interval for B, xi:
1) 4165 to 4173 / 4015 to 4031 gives 0.13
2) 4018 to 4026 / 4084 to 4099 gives 0.00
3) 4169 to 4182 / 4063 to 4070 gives 0.02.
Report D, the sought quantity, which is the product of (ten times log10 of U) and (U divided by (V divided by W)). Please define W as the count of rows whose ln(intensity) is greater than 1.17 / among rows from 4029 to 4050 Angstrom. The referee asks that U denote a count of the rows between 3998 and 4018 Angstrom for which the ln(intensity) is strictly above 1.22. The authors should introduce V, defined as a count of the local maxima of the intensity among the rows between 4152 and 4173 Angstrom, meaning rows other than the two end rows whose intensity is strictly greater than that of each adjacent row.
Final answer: 374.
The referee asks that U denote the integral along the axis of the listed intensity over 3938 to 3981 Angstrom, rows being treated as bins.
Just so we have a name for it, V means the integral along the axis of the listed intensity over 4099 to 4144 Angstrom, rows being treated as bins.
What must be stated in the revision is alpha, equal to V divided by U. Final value 1.6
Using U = 98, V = 153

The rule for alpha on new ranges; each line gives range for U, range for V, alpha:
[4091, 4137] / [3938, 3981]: 0.6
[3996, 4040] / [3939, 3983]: 0.7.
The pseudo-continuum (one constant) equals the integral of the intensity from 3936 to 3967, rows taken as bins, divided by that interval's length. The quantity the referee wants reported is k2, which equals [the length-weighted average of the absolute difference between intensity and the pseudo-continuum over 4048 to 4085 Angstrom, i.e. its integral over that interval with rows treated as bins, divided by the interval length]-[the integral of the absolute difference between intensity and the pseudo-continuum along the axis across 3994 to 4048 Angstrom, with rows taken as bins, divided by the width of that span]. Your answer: 0.05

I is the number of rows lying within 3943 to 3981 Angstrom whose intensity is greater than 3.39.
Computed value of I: 0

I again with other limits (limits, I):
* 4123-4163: 19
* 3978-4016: 5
